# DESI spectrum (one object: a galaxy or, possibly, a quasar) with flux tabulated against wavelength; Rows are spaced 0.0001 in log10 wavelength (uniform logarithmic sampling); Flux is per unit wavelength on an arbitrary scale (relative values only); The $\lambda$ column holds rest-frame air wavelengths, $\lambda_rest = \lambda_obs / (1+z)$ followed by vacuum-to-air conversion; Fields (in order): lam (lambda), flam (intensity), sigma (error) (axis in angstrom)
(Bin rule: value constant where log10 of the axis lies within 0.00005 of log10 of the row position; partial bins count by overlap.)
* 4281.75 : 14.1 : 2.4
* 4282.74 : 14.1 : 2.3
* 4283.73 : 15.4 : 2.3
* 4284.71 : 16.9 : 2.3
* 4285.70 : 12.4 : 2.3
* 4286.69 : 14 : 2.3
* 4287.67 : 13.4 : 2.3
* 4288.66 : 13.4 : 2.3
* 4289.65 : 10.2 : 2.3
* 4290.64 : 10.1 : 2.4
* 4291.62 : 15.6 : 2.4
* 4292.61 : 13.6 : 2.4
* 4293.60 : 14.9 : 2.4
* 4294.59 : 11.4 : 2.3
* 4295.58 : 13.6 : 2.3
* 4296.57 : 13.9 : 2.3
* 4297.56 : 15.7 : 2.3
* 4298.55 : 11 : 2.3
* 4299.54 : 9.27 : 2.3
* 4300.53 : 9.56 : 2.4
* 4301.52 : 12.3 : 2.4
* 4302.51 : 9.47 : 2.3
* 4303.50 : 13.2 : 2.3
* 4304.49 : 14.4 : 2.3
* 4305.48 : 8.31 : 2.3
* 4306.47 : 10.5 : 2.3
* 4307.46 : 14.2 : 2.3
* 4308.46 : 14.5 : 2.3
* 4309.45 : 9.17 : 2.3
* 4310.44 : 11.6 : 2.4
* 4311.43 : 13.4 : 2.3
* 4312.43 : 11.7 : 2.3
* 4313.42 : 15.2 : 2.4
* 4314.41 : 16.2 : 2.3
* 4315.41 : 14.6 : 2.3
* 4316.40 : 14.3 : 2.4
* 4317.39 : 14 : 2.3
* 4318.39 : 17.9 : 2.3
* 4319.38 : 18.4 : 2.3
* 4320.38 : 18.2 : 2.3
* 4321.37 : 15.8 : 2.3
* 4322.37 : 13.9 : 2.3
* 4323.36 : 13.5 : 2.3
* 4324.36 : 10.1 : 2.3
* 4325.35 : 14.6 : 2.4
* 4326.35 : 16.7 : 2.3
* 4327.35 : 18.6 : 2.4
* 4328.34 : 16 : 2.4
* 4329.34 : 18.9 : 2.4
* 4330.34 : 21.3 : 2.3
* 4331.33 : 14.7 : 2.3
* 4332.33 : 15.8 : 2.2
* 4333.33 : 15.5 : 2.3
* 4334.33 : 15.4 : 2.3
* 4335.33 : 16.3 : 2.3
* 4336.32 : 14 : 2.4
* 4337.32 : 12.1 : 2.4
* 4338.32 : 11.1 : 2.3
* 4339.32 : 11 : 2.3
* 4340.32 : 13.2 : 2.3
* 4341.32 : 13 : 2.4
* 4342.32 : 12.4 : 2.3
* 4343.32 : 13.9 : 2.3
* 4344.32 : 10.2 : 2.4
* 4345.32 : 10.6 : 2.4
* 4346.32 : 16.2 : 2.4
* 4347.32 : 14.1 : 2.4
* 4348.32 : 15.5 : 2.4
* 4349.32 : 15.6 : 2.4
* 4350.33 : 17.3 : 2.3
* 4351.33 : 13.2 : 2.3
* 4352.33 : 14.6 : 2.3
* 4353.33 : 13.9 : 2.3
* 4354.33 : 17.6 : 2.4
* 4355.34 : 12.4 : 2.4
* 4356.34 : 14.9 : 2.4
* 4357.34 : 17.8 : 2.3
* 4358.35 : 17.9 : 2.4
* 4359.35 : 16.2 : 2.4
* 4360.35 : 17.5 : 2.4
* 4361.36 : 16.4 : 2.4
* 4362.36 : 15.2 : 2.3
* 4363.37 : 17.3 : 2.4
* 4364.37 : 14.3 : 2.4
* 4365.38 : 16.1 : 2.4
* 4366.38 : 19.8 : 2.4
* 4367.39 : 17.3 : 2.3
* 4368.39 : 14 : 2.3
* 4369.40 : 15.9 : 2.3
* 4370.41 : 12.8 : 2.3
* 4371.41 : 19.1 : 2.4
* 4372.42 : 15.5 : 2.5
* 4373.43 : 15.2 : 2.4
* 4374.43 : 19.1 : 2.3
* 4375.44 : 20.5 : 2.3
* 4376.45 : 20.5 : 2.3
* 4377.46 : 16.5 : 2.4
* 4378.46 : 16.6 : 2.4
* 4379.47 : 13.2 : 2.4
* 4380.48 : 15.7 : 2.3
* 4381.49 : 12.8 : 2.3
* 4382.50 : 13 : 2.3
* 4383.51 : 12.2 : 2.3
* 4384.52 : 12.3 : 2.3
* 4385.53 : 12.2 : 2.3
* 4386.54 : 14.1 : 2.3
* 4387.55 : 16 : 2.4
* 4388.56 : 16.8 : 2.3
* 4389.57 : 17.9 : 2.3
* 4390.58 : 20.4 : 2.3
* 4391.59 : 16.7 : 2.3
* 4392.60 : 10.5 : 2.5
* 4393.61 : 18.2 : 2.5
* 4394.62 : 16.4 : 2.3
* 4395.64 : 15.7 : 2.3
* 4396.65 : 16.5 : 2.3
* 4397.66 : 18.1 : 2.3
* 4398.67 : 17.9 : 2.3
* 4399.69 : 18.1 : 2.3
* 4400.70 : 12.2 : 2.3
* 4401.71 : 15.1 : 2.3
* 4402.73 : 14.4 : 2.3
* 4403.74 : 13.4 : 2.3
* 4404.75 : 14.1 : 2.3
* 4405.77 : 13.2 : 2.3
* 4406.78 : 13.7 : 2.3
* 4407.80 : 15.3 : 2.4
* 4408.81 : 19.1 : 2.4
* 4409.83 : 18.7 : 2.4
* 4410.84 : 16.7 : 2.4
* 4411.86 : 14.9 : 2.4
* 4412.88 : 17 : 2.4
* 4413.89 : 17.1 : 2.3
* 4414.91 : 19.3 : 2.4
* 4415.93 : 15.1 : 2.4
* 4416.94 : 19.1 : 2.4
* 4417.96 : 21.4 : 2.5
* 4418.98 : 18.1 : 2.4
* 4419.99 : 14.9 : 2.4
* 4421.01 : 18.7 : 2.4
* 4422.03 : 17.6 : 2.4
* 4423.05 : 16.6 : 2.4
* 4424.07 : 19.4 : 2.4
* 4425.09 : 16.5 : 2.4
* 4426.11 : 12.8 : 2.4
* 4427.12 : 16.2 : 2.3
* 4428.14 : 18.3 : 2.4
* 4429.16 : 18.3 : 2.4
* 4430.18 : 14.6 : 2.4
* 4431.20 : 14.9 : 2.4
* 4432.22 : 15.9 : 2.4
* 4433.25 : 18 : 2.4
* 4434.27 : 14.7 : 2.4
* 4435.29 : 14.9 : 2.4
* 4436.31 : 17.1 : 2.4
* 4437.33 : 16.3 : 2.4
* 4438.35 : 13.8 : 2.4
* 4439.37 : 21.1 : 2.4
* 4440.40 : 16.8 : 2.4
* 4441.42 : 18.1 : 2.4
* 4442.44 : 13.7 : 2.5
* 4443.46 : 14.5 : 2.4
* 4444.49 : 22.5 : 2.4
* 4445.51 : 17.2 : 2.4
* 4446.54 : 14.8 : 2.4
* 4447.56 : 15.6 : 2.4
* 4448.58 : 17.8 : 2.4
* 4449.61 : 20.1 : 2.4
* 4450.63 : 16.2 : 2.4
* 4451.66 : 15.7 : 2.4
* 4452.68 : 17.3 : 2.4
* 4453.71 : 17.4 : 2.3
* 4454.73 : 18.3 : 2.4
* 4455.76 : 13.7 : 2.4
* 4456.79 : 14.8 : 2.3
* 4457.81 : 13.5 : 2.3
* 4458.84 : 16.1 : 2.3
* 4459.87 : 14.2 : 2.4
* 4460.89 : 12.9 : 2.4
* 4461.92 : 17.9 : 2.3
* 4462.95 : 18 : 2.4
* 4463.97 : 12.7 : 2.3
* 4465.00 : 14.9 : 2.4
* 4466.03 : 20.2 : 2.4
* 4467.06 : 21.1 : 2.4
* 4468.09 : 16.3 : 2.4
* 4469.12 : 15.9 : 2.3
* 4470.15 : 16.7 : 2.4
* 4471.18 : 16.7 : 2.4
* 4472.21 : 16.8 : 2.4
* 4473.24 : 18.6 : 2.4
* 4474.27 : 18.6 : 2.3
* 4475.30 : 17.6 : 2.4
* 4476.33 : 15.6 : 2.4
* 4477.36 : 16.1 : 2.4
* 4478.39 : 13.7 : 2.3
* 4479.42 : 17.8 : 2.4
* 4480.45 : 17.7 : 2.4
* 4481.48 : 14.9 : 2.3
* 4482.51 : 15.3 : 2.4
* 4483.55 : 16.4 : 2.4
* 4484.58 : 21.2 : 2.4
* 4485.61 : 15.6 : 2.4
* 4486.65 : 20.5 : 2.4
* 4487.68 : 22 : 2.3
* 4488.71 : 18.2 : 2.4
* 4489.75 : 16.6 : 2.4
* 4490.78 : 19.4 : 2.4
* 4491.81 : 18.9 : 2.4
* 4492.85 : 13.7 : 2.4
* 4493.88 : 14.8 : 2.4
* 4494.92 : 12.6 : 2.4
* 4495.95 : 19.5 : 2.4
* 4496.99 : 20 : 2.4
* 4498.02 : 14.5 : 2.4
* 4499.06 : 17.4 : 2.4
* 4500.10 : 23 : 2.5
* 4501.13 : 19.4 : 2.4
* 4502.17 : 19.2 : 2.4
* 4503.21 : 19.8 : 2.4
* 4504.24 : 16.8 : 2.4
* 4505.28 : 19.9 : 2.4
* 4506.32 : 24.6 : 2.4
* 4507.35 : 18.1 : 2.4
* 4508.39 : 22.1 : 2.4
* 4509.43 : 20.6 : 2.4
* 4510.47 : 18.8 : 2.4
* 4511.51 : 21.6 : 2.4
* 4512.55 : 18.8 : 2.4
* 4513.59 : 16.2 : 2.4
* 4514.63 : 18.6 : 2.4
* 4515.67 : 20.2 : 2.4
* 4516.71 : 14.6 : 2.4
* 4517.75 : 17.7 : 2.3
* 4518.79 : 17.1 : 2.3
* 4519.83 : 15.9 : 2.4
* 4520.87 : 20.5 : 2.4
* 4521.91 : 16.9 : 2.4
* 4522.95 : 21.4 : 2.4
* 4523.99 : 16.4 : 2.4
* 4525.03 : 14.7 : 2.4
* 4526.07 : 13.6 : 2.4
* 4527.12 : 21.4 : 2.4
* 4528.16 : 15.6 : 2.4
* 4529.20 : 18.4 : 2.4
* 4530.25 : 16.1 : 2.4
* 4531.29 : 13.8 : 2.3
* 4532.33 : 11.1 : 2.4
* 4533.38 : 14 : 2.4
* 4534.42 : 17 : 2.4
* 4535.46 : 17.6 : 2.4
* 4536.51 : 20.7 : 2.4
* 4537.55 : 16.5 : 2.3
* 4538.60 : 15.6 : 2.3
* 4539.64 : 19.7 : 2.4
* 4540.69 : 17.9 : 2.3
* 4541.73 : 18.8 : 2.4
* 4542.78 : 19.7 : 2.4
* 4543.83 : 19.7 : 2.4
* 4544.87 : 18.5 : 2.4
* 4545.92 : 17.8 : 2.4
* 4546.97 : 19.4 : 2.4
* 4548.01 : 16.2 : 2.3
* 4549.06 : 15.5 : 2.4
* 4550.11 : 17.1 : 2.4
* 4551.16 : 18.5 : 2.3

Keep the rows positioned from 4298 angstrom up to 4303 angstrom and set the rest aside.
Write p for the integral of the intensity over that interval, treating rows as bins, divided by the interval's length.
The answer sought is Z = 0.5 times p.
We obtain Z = 5.2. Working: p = 10.4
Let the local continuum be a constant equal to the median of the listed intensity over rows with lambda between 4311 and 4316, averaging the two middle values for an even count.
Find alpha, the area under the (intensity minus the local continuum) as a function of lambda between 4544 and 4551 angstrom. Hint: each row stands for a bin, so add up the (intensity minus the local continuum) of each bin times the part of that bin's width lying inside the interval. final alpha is 21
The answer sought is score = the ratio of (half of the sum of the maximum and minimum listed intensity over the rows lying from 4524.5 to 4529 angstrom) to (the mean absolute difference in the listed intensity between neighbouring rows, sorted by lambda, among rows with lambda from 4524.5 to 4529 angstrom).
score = 4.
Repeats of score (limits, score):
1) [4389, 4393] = 4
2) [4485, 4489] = 6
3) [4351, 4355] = 8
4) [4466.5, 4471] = 9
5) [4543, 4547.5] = 16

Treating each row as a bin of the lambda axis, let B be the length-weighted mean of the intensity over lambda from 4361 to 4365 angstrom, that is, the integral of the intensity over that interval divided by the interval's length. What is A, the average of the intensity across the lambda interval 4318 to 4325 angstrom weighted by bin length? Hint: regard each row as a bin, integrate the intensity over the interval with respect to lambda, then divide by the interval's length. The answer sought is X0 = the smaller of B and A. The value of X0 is 15.4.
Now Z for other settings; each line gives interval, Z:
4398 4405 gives 7.6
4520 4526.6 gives 8.6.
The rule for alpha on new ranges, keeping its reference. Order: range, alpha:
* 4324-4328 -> 2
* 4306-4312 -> -14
